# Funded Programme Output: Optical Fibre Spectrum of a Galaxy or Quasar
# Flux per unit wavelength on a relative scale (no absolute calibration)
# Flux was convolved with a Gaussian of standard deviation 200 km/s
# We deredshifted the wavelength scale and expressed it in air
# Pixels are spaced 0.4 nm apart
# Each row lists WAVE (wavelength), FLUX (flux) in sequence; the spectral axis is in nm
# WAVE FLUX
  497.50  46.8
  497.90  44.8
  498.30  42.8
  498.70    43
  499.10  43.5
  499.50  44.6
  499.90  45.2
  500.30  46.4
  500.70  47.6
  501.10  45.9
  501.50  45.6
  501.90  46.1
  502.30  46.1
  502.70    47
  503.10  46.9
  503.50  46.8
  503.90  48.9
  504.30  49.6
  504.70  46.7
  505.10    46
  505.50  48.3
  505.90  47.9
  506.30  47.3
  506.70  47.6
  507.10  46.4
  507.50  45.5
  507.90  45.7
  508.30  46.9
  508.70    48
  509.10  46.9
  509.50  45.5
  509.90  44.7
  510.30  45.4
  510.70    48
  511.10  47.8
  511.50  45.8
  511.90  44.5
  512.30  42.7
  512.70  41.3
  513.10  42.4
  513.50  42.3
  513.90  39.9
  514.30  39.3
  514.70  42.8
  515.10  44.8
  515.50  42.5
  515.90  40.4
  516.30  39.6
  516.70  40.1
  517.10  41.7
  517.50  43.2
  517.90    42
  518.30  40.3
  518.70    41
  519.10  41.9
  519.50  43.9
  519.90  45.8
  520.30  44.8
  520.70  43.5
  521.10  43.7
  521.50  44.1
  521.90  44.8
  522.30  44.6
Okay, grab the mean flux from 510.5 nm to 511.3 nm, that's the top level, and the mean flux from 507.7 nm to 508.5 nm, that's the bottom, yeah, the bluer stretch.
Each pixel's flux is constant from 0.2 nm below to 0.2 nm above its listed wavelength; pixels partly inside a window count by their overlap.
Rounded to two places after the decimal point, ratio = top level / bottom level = 1.03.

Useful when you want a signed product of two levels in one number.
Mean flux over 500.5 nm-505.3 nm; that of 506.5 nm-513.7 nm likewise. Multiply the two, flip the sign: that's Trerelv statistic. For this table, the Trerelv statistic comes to -2131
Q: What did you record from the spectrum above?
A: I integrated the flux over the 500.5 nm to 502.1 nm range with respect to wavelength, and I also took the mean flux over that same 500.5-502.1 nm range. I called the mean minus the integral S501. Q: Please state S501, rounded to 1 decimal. -27.8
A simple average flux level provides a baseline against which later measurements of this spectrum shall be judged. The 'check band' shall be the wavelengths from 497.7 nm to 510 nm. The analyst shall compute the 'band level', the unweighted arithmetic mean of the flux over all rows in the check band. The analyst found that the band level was 46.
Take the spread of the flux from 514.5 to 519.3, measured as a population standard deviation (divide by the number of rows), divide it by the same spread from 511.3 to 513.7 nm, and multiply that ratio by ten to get 9.5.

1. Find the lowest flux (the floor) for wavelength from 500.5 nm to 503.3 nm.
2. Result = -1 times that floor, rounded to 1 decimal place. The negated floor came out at -45.6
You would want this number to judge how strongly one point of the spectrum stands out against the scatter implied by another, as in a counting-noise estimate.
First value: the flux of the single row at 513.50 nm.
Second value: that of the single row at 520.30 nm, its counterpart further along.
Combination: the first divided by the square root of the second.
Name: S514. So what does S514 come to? 6.3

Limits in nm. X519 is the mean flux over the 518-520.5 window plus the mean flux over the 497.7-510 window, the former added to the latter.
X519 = 89.2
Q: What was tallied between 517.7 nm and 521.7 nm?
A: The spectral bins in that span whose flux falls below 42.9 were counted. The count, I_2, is 4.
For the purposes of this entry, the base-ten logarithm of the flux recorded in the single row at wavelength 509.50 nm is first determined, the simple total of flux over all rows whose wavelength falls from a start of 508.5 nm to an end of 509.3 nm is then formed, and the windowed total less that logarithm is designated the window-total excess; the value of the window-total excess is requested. 93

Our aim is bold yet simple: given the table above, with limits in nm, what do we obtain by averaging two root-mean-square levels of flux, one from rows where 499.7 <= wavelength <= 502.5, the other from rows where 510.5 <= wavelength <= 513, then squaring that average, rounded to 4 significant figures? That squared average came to 2080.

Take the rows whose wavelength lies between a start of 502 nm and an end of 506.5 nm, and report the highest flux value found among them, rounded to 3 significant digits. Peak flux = 49.6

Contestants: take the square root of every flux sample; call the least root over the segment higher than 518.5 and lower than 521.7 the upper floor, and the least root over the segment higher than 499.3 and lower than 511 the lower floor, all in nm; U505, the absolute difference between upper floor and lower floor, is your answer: 0.28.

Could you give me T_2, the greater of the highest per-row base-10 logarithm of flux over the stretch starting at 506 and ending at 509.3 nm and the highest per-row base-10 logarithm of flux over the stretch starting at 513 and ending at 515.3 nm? 1.68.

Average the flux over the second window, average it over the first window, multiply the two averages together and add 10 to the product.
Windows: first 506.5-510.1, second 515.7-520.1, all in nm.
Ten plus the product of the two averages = 1948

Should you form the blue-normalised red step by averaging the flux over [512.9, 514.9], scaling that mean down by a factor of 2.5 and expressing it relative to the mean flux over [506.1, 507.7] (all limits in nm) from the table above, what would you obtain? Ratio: 0.354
